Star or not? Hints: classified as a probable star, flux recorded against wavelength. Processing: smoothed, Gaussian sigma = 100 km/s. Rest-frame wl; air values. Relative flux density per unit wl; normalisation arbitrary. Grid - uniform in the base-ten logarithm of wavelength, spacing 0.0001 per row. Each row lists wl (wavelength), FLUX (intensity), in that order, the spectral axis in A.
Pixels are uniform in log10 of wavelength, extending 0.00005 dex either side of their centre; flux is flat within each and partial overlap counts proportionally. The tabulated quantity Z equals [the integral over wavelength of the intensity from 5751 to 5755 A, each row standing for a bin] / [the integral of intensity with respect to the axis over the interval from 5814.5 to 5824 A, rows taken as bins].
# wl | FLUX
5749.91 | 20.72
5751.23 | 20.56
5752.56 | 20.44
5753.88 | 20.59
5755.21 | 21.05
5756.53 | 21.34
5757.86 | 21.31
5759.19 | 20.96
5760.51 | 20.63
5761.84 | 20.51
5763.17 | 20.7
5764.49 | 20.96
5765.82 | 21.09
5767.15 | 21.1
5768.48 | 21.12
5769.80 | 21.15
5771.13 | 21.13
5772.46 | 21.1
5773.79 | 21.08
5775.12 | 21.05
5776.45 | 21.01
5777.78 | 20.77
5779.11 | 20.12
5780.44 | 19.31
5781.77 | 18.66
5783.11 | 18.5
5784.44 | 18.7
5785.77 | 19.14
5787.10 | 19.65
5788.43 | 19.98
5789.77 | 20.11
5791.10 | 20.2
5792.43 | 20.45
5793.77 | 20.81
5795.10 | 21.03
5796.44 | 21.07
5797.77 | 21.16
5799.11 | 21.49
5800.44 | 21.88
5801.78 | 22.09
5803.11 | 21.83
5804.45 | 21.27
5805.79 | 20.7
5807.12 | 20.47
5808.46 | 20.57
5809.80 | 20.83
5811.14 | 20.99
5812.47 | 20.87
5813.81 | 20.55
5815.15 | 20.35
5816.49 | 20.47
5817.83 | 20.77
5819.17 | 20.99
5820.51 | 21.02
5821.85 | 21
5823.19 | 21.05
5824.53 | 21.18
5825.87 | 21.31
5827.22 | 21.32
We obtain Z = 0.42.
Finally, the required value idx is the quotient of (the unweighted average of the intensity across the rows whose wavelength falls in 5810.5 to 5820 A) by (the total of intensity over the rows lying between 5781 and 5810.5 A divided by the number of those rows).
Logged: 1.01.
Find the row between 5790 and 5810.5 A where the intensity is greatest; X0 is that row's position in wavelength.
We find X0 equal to 5801.78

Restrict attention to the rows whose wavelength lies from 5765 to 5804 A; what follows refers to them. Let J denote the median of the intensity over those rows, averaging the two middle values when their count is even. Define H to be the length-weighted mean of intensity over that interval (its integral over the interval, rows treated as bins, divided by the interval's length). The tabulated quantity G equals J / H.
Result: 1.02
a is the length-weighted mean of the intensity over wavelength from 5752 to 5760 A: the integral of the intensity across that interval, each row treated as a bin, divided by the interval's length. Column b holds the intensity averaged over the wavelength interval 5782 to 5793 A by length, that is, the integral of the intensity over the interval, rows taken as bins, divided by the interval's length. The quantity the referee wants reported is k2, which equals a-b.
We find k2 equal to 1.4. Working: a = 21.0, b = 19.5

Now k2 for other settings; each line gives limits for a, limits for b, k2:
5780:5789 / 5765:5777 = -2.0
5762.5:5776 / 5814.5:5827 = 0.1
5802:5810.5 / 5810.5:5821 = 0.2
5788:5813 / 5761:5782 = 0.2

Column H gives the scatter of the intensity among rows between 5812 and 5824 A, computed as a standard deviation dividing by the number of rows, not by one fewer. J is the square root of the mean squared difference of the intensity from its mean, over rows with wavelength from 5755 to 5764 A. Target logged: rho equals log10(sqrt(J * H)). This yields -0.56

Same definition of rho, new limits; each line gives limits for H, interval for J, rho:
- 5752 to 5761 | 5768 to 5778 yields -0.71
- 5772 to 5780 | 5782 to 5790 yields -0.34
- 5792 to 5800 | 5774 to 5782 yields -0.27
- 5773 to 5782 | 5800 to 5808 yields -0.13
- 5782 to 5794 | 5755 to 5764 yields -0.32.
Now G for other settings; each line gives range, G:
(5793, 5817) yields 1.00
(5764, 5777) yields 1.00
